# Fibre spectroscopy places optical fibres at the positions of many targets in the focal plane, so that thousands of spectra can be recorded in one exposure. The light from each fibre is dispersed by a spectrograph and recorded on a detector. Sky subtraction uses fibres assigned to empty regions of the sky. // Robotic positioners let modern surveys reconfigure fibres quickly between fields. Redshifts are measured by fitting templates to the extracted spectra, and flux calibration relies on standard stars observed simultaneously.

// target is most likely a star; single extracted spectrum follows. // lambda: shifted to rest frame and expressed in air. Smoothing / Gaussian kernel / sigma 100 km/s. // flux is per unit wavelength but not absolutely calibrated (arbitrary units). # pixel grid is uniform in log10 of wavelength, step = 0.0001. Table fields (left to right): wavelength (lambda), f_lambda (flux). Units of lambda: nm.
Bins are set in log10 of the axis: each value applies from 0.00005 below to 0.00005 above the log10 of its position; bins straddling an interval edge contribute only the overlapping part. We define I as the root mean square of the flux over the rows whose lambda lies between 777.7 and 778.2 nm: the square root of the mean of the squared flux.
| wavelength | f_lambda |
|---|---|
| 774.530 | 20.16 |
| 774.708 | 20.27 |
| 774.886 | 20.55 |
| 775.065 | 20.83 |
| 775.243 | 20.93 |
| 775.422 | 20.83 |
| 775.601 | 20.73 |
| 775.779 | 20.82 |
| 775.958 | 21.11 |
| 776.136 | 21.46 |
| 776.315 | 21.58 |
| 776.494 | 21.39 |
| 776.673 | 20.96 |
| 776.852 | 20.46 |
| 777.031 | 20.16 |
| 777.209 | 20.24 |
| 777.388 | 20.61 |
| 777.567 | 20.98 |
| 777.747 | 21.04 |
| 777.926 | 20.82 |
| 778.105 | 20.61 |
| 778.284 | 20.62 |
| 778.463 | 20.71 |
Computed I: 20.8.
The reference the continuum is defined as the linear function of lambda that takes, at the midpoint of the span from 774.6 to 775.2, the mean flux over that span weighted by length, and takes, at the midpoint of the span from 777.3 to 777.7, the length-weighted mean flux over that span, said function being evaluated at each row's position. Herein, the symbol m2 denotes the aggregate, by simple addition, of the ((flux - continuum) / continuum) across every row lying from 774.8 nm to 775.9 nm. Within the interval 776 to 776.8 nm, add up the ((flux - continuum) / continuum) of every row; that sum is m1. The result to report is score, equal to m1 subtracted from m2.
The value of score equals -0.08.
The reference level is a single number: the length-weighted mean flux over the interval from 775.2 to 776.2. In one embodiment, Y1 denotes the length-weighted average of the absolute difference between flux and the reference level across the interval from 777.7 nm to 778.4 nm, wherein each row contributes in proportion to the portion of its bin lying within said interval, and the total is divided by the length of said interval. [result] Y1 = 0.24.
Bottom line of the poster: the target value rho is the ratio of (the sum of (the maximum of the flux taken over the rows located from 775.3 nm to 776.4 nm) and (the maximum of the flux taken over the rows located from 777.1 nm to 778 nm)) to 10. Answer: 4.26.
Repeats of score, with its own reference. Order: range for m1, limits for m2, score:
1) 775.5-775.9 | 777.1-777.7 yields -0.04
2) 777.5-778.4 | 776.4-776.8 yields 0.04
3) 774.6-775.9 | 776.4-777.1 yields -0.03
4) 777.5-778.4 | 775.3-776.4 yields 0.12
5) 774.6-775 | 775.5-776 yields 0.05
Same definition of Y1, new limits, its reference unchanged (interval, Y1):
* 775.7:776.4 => 0.35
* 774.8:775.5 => 0.19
